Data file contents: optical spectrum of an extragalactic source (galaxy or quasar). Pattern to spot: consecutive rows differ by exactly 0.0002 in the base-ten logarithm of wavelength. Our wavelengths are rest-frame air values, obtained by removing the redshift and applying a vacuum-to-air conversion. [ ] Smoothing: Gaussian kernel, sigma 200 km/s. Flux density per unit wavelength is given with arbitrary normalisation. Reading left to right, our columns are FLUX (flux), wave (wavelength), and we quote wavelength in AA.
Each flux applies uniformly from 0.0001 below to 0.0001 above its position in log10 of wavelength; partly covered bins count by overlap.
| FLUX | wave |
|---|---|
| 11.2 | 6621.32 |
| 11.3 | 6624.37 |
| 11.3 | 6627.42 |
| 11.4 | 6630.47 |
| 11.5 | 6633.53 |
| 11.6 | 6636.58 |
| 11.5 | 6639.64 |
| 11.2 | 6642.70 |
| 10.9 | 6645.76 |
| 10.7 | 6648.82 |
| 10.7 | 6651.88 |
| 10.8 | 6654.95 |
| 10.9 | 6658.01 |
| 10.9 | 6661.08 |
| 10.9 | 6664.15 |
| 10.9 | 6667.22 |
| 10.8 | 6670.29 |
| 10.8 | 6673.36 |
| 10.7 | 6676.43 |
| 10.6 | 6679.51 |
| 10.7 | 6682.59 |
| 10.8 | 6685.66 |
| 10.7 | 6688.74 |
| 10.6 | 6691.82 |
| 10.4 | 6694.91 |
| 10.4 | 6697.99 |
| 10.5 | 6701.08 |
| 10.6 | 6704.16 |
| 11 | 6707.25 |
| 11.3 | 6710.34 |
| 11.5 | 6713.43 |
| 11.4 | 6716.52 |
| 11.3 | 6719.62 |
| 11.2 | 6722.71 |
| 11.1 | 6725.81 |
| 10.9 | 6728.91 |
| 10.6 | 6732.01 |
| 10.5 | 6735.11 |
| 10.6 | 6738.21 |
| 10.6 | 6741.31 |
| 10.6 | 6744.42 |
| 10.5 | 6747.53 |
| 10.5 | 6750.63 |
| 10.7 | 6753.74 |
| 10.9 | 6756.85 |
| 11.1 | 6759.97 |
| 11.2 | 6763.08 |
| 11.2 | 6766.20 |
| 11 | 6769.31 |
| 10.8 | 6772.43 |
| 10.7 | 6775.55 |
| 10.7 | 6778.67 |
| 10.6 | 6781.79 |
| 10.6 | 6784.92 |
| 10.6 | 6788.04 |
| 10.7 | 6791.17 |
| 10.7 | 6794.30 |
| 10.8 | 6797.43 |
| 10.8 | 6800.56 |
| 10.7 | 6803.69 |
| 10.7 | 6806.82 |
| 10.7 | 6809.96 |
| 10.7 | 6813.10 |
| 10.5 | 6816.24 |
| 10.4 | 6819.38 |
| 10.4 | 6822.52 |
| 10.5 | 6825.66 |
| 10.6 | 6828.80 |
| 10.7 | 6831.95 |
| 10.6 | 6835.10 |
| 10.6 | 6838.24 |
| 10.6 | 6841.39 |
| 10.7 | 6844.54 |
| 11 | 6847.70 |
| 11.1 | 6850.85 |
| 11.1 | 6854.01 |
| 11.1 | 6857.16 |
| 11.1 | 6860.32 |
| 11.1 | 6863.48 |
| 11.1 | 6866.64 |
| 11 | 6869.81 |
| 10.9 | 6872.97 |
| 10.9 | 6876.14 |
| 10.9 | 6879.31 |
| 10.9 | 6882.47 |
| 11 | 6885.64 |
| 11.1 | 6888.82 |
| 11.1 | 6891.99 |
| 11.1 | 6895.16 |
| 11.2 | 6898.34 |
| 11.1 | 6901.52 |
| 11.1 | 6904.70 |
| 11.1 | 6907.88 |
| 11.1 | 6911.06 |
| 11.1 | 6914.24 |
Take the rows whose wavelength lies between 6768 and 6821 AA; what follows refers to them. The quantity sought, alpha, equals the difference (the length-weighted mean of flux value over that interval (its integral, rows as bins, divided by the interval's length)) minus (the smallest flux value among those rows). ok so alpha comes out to 0.29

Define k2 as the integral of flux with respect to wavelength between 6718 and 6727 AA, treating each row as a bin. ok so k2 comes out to 101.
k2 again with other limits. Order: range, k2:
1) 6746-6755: 95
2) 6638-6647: 101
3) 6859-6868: 100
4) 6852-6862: 111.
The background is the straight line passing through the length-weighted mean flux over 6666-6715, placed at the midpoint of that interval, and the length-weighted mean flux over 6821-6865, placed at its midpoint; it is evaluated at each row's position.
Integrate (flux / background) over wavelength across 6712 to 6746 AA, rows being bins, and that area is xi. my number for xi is 34.5 AA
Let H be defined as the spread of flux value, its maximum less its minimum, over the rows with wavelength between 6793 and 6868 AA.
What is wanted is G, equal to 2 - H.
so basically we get 1.30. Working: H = 0.70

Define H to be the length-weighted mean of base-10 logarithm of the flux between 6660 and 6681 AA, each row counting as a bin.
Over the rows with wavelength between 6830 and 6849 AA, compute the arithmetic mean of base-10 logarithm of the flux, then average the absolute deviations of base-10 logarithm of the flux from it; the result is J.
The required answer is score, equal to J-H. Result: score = -1.03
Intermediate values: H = 1.03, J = 0.0040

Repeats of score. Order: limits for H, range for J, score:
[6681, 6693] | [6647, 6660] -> -1.03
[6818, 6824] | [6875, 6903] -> -1.01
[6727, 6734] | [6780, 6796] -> -1.03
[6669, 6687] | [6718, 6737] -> -1.02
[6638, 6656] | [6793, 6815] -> -1.04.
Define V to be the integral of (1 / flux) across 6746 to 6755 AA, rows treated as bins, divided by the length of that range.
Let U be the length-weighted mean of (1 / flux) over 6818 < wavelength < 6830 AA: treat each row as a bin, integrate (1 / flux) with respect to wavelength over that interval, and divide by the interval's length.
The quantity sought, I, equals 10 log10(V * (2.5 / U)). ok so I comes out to 3.94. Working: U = 0.096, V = 0.0948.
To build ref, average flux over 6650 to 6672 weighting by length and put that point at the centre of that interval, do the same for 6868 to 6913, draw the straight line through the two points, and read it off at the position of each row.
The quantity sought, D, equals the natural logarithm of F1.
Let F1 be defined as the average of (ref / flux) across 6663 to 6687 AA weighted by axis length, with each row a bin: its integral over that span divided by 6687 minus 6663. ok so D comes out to 0.01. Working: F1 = 1.01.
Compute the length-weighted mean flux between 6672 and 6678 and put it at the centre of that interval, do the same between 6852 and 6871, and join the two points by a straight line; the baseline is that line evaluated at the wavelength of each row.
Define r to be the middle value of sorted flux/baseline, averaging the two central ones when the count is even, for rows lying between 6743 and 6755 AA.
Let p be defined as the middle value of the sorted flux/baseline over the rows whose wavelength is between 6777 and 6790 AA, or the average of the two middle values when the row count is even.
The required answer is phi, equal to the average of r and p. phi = 0.97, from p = 0.969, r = 0.97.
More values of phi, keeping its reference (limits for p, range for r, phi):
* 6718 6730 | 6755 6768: 1.03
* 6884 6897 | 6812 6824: 0.97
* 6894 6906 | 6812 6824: 0.97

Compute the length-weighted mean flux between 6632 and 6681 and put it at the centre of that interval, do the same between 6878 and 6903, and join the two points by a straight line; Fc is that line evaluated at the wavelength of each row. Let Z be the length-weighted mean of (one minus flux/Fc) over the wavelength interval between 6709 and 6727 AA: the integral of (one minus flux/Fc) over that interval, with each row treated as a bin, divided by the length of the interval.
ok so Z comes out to -0.03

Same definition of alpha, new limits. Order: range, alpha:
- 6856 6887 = 0.10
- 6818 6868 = 0.40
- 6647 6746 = 0.41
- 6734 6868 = 0.35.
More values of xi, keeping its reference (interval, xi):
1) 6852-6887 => 35.7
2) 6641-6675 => 34.3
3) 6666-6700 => 33.7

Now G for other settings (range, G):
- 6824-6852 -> 1.40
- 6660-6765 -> 0.90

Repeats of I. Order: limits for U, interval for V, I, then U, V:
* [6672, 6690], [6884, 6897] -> 3.83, 0.093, 0.0903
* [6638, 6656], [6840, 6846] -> 4.11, 0.091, 0.0939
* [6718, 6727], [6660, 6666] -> 4.10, 0.089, 0.0917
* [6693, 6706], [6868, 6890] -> 3.79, 0.095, 0.0912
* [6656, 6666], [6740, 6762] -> 4.05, 0.092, 0.0934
